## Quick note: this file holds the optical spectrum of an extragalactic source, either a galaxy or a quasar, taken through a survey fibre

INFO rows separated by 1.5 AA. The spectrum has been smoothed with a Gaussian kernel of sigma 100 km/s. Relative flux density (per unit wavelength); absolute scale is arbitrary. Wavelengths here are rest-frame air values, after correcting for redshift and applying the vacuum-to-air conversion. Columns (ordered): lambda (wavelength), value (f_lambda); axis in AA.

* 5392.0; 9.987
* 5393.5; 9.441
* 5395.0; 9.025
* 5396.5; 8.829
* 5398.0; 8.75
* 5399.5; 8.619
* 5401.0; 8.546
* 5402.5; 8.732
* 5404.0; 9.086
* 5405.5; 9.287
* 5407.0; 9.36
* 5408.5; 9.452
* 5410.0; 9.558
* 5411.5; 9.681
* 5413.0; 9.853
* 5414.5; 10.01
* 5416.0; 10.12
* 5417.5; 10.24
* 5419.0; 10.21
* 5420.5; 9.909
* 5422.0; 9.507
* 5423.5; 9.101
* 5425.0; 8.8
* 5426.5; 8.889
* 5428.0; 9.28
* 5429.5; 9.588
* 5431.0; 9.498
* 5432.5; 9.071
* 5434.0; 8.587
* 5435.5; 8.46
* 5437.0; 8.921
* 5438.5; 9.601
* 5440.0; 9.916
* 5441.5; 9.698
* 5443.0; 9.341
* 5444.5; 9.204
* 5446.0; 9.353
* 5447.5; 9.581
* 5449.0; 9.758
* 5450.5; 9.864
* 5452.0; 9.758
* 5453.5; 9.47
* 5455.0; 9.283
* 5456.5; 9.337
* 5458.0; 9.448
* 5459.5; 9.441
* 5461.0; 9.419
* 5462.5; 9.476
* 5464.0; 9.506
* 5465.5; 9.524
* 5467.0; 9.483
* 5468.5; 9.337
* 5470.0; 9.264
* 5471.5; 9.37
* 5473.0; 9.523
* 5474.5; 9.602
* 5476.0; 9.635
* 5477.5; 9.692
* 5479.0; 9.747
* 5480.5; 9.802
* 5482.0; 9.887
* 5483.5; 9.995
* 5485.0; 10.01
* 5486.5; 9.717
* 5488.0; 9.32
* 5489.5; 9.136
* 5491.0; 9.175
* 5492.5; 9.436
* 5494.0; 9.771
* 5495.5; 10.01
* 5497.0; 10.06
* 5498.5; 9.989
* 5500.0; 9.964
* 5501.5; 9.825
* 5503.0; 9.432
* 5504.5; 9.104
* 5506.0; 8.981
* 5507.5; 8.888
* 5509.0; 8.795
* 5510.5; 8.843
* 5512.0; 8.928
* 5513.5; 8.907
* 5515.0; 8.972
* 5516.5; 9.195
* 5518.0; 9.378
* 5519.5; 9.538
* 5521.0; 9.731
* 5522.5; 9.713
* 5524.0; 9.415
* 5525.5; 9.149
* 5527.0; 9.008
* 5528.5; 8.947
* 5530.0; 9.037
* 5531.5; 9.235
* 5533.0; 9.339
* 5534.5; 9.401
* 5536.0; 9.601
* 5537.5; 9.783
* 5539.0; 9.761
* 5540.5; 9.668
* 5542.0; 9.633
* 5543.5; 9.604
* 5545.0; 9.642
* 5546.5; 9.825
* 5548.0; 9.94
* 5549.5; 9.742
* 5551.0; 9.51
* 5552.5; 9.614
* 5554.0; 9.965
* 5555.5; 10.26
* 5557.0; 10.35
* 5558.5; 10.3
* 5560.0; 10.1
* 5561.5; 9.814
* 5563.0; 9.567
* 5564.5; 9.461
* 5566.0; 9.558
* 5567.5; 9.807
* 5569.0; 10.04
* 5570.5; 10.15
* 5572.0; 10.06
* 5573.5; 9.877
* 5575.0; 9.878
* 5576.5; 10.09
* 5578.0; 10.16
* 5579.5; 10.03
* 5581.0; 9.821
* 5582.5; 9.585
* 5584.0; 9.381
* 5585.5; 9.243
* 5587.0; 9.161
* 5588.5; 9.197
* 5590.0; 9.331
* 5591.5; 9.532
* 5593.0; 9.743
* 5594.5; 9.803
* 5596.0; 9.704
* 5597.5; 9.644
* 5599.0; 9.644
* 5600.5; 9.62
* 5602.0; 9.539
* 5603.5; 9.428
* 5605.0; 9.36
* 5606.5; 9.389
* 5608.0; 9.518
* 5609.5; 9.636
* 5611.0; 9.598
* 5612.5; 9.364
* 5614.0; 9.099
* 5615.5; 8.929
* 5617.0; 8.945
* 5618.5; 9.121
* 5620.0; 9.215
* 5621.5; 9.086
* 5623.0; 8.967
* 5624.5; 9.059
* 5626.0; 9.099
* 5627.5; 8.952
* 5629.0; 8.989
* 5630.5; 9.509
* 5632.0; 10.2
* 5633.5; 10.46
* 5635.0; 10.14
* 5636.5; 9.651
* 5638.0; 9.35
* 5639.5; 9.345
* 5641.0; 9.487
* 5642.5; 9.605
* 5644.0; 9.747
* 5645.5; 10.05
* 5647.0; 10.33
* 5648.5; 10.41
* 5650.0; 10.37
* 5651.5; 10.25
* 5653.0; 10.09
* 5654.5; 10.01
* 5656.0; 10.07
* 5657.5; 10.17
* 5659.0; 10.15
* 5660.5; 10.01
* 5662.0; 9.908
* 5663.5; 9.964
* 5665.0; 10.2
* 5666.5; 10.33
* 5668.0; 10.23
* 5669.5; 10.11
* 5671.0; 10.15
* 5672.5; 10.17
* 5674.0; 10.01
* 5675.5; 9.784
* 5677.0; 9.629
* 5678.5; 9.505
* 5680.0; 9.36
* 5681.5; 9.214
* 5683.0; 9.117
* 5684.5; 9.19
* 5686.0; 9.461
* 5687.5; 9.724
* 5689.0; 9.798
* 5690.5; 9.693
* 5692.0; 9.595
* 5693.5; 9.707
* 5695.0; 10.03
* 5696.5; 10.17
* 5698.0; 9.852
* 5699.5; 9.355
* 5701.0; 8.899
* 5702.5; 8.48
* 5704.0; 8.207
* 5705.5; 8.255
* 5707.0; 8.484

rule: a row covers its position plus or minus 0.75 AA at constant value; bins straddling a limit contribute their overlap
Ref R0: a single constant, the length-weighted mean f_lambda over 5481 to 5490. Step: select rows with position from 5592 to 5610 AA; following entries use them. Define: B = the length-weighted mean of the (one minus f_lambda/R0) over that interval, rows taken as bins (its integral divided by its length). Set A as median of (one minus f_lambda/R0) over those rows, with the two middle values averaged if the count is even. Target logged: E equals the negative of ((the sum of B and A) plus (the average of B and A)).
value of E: -0.03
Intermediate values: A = 0.007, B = 0.012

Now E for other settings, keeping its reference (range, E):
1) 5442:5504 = -0.04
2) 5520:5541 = -0.09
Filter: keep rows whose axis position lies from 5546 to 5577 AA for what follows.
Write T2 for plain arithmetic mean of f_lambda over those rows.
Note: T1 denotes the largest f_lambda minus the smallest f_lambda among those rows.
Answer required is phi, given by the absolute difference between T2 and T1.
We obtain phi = 9.01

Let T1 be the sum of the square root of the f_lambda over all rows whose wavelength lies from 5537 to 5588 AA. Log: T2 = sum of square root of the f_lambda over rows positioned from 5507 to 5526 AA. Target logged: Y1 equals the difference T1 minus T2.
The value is 67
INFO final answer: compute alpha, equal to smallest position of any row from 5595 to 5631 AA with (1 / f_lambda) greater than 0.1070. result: 5614.0 AA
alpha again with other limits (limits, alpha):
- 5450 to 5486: 5455.0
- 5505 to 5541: 5506.0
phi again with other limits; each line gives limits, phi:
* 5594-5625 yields 8.49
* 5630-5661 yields 8.86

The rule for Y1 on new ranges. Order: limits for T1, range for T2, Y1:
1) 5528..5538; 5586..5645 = -98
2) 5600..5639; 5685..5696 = 58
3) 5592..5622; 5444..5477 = -6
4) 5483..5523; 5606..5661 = -32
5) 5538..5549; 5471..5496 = -31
